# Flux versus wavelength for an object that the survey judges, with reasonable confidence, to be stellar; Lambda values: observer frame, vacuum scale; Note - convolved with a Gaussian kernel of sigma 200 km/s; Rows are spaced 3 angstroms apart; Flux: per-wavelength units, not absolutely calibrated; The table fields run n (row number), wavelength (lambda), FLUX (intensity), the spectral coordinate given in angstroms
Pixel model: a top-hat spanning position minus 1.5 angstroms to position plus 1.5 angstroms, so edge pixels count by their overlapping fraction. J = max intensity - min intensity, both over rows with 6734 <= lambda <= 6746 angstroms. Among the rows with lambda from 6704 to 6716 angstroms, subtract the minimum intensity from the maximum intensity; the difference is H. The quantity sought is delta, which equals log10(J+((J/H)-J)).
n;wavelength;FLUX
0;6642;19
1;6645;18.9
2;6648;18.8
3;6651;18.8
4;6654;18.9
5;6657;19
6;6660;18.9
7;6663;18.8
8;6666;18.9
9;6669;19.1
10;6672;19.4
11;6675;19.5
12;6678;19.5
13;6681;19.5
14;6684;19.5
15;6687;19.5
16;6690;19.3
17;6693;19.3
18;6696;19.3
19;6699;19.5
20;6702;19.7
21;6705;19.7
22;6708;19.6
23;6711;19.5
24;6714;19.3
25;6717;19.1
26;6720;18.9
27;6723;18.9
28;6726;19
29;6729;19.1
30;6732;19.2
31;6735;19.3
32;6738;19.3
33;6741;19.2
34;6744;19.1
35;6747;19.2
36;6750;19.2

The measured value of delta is -0.3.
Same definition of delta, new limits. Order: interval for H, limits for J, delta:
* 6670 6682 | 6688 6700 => 0.3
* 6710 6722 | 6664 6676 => 0.0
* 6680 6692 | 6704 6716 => 0.3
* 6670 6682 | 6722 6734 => 0.5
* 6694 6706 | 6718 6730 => -0.3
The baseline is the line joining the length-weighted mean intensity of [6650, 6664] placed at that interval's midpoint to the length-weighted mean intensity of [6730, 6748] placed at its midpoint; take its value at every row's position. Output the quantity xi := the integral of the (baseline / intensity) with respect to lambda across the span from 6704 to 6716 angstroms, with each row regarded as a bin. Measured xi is 11.8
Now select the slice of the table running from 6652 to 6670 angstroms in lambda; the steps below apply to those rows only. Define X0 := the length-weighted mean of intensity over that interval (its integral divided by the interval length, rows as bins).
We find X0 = 18.9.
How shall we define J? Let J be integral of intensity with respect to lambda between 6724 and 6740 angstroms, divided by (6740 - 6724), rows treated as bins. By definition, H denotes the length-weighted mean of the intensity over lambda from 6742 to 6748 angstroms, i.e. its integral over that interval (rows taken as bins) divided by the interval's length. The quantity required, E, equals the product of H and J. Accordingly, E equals 367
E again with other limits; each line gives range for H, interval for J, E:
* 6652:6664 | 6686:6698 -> 366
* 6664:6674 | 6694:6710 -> 374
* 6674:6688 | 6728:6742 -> 375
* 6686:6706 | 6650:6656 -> 367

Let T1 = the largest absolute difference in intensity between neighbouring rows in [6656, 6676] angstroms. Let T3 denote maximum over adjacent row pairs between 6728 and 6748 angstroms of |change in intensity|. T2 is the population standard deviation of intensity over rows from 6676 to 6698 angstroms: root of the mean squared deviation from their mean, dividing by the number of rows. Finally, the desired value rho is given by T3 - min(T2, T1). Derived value 0.00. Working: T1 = 0.30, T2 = 0.099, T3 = 0.10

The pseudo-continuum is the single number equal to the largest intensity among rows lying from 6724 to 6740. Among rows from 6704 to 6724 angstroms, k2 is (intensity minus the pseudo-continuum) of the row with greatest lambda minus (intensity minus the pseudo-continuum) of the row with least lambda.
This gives -0.8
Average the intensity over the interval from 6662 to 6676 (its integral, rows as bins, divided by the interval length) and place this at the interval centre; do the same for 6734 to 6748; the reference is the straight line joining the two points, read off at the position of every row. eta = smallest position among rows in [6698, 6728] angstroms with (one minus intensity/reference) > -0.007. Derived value 6714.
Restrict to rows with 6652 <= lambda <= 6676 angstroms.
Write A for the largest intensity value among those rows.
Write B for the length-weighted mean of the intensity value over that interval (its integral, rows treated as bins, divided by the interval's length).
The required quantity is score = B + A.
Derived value 38.5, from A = 19.5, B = 19.0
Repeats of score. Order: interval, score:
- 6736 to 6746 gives 38.5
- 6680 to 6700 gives 38.9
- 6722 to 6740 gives 38.4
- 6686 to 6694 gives 38.9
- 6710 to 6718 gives 38.8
